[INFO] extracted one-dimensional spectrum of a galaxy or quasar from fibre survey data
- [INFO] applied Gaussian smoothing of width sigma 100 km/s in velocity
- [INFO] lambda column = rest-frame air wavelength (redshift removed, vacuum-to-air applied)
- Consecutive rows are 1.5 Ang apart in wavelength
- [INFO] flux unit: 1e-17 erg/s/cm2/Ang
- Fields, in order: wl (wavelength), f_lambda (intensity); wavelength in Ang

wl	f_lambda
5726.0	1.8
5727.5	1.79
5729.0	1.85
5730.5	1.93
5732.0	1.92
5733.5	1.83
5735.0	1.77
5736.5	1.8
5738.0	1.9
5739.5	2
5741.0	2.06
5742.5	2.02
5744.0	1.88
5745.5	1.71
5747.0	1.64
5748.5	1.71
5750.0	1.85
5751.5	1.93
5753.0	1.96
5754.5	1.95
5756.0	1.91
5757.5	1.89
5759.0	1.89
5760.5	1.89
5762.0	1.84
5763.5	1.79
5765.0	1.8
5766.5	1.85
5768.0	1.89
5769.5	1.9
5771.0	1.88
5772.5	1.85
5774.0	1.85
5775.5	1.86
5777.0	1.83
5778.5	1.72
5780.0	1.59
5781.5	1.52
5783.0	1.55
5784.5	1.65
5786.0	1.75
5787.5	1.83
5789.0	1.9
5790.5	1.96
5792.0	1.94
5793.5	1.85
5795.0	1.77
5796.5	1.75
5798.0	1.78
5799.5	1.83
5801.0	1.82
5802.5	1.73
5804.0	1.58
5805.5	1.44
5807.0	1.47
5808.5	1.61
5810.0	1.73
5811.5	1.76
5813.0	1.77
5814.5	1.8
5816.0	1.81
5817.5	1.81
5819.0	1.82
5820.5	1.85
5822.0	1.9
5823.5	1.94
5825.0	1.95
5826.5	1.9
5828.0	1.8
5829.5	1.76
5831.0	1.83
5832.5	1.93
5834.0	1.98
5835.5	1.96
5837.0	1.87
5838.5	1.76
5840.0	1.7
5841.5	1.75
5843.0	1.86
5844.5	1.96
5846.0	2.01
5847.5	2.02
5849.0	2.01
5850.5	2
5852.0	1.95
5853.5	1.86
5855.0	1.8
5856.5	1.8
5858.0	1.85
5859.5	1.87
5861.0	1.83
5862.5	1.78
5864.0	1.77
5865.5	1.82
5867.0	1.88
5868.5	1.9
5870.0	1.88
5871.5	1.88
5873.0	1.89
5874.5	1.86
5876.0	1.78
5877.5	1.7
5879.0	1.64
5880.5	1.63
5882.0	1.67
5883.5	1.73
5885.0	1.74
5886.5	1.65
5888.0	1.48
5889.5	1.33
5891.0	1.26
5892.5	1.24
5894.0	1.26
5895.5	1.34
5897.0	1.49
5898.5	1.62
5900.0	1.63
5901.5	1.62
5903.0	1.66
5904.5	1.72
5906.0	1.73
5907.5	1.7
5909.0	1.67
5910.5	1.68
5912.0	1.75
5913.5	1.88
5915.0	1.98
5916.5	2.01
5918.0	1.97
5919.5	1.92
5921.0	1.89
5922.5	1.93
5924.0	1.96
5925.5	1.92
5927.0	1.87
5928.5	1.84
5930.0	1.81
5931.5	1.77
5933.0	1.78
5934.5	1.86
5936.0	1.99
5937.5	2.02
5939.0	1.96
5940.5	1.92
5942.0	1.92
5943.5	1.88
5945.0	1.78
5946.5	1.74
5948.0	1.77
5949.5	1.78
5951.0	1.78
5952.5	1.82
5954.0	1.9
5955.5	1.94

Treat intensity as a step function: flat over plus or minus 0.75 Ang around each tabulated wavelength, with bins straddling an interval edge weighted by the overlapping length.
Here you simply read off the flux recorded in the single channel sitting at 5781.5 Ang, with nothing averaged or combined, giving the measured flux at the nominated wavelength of 1.52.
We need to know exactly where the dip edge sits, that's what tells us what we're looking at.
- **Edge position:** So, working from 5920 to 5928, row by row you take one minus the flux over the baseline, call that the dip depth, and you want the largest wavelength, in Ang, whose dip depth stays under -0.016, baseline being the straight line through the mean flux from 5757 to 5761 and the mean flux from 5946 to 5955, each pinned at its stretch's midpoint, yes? 5927.0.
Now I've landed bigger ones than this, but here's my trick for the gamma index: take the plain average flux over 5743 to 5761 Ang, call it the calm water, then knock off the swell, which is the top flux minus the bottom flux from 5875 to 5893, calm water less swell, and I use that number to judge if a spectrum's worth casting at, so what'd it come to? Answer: 1.31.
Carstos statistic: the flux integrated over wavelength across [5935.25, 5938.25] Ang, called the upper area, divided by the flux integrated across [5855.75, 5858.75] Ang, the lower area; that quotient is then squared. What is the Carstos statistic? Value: 1.21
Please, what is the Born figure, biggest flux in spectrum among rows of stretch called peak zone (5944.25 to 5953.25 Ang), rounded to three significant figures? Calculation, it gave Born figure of 1.82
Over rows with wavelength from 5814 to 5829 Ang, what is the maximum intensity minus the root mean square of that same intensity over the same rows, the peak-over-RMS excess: 0.091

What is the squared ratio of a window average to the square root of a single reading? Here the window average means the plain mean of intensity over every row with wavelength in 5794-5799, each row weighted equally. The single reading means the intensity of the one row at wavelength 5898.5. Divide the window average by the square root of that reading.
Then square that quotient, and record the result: 1.9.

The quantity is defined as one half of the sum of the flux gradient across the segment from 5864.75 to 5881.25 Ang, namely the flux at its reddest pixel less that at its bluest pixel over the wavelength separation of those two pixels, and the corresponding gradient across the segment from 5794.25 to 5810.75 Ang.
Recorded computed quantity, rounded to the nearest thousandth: -0.008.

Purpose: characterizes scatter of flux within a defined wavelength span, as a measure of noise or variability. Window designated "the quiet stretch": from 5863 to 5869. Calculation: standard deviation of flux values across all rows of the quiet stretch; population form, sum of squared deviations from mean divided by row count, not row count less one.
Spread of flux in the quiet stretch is 0.05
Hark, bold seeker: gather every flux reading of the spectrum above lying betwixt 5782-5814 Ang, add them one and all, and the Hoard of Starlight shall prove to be 36.5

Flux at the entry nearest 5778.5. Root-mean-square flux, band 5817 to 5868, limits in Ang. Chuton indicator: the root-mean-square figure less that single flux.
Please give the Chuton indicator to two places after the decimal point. 0.15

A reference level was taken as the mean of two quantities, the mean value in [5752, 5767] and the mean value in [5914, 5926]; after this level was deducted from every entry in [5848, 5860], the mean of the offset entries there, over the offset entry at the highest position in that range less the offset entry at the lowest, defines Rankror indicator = 0.1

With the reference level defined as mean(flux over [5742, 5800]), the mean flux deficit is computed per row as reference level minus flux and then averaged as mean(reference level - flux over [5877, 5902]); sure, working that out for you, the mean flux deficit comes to 0.29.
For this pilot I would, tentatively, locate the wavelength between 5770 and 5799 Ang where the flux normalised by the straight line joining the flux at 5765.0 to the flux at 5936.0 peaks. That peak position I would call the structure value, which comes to 5790.5 Ang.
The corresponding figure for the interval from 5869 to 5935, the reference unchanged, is 5916.5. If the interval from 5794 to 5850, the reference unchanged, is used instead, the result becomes 5847.5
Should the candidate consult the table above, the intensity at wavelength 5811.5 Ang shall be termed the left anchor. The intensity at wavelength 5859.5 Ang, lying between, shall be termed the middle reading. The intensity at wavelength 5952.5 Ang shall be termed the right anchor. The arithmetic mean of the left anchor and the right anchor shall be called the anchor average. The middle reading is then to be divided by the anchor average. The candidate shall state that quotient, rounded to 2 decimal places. 1.04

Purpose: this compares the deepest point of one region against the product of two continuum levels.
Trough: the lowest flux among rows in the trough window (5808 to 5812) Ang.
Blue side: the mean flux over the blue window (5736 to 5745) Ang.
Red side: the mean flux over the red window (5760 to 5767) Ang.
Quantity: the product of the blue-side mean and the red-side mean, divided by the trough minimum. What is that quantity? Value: 2.21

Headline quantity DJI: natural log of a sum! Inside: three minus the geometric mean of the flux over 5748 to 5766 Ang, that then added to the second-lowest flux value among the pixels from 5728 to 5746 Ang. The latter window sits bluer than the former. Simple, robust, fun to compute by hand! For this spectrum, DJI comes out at 1.07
